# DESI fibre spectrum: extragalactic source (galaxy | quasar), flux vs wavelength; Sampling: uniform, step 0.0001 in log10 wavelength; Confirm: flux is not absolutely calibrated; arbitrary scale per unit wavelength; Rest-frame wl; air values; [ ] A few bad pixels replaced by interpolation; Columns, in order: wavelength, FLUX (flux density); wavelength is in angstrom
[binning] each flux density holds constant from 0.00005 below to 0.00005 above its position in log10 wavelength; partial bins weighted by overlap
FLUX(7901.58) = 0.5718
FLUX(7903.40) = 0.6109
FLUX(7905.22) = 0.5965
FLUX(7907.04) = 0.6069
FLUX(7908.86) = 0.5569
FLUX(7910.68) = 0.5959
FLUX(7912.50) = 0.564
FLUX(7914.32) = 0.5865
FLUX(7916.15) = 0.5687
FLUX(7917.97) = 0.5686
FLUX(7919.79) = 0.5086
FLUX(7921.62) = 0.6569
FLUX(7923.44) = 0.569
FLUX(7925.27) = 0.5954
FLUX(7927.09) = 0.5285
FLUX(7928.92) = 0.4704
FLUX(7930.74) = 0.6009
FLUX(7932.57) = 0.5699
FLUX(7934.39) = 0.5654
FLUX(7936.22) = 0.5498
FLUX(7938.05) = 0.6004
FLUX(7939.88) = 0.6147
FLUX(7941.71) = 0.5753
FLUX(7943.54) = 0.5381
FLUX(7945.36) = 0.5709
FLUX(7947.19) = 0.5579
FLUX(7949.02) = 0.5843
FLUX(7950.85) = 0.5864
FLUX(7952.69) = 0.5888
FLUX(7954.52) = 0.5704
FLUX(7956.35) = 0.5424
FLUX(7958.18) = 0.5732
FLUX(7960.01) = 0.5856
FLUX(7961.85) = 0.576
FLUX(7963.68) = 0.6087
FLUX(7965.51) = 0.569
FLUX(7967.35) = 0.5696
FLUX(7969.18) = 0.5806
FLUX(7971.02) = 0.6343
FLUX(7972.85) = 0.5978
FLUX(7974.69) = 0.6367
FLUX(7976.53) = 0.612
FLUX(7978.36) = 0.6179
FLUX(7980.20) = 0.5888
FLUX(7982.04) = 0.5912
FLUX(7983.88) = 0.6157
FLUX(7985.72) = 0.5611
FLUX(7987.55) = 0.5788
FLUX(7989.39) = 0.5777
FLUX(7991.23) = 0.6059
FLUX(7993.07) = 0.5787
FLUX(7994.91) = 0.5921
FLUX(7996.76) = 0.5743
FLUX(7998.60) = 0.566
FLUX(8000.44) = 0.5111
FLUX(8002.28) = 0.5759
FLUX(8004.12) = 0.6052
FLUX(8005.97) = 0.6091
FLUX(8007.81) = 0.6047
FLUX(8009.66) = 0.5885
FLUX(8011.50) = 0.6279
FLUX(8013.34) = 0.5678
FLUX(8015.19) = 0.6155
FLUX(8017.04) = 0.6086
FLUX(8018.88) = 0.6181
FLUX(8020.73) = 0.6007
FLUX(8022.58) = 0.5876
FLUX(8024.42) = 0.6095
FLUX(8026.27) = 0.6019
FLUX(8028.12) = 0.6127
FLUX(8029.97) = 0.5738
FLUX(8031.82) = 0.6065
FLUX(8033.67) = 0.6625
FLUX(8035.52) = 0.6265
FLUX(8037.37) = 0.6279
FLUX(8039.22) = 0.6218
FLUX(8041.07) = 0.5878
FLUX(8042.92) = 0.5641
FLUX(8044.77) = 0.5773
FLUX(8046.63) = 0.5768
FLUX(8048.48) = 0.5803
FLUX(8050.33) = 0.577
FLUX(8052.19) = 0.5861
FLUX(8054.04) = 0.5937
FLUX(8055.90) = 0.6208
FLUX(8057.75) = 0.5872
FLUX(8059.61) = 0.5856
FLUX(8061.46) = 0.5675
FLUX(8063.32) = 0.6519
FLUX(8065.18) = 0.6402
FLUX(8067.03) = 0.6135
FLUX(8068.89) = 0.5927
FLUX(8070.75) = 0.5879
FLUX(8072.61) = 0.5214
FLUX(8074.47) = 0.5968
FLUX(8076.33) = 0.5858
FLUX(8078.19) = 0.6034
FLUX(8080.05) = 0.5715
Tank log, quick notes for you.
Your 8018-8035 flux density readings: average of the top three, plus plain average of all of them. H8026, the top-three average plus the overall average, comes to 1.24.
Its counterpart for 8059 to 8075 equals 1.23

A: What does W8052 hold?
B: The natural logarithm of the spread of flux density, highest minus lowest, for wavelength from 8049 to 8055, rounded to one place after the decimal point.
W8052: -4.1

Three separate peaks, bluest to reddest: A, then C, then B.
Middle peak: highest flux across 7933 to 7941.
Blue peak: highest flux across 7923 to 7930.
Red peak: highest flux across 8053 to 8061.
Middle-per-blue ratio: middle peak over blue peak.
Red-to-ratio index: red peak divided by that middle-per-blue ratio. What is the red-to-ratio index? 0.60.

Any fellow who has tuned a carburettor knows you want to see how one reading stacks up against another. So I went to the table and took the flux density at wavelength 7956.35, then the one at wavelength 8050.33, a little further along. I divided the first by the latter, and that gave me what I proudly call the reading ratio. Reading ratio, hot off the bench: 0.94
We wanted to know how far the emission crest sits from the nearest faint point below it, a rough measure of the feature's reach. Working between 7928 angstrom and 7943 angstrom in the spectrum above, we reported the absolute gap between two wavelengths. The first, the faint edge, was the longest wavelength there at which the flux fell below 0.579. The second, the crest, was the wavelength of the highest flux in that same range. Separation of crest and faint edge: 1.8 angstrom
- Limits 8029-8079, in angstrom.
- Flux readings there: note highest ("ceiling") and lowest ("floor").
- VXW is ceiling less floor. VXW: 0.141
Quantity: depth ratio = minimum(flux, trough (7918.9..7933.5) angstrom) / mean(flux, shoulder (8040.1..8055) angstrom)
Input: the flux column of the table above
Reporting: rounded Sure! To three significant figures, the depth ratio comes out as 0.810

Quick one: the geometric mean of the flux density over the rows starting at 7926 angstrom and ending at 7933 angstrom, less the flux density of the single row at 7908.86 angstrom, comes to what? -0.017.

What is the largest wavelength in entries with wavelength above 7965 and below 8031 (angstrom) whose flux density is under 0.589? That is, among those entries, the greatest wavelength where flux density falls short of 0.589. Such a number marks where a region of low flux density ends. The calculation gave 8029.97 angstrom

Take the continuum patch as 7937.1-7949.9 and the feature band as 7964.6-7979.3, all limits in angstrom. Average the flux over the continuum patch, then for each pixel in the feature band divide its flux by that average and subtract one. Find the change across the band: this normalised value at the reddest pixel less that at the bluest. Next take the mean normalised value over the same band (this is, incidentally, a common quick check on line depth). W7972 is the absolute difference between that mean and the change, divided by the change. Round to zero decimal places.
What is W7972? 0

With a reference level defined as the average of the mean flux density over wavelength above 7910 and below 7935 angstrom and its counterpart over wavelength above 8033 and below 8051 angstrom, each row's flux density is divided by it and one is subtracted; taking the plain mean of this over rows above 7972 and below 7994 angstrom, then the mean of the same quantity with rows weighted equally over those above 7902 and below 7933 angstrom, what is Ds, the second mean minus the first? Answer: -0.04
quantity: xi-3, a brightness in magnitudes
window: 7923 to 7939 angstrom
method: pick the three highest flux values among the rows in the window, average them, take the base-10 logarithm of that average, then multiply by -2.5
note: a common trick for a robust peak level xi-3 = 0.56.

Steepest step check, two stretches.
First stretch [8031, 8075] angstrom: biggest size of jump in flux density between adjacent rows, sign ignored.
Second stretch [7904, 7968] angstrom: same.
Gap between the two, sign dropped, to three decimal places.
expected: 0.064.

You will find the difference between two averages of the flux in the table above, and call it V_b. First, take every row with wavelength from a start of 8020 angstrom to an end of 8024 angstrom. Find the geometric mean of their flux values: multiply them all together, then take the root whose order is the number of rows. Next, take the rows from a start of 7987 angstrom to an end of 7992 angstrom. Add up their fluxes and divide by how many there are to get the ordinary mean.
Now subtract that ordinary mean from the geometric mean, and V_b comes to 0.007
